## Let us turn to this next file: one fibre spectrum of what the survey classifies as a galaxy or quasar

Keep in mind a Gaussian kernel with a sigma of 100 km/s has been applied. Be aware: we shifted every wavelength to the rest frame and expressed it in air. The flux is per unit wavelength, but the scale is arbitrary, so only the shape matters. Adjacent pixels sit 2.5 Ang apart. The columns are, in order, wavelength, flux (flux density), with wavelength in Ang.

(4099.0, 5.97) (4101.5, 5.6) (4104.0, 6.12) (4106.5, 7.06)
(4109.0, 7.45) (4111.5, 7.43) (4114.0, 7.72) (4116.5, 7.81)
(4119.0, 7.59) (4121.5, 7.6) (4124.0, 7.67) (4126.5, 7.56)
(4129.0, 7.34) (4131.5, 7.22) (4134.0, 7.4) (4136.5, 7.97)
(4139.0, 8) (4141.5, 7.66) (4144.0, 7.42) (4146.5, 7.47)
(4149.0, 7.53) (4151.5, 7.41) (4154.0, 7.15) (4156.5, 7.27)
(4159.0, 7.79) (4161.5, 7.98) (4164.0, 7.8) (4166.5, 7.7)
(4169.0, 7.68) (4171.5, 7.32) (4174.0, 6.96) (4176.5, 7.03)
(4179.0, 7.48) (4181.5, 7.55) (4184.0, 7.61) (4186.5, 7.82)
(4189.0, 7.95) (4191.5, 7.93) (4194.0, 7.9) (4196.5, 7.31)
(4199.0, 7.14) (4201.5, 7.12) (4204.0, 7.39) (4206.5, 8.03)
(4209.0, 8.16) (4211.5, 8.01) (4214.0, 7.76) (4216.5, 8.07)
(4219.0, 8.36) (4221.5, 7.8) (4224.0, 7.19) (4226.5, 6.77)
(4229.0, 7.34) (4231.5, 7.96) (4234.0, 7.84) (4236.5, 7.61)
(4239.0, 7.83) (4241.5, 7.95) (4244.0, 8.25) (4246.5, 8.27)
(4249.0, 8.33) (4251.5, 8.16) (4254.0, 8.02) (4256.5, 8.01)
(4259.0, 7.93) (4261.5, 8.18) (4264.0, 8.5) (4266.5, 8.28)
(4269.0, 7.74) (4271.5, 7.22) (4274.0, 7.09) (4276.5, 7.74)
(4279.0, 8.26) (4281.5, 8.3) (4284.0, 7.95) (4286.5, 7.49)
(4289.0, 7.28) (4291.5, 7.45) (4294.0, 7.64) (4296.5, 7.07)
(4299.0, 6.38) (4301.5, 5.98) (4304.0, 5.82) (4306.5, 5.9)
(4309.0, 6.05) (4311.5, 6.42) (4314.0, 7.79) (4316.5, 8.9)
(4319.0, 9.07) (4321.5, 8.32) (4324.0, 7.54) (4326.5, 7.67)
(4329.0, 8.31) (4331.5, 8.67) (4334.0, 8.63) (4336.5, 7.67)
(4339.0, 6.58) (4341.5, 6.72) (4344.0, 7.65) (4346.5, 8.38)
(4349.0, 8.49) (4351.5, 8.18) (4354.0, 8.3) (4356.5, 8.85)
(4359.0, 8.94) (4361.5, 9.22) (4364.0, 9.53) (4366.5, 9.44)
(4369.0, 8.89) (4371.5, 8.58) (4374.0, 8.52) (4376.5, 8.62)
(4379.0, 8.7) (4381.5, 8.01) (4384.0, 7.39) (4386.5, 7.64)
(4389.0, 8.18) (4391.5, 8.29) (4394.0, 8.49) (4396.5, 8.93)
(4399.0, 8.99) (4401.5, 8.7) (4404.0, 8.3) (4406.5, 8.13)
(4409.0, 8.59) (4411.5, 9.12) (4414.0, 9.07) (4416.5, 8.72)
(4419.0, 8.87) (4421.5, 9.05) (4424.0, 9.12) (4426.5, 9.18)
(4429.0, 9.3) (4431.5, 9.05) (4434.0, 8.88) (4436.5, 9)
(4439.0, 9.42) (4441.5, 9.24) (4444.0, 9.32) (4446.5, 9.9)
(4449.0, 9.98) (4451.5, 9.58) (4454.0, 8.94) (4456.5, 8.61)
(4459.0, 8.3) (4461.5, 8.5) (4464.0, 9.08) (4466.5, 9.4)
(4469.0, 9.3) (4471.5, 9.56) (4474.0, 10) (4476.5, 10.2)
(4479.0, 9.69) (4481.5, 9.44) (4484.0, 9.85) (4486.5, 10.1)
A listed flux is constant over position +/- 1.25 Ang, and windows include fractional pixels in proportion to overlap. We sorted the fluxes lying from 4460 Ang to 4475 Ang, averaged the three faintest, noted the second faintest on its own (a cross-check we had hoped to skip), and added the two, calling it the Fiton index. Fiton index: 18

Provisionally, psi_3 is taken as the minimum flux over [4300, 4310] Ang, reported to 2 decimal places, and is 5.82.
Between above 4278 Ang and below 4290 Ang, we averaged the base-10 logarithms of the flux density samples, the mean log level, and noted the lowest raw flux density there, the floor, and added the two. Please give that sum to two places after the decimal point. 8.17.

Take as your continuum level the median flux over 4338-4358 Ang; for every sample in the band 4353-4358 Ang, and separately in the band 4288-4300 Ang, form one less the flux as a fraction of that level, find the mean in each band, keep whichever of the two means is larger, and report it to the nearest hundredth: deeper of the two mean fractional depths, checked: 0.13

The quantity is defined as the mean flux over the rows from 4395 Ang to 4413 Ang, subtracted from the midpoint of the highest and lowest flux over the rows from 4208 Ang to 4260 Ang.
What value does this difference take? -1.12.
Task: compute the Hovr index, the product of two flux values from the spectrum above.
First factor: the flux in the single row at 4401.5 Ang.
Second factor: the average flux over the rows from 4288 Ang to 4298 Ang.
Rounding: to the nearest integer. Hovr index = 64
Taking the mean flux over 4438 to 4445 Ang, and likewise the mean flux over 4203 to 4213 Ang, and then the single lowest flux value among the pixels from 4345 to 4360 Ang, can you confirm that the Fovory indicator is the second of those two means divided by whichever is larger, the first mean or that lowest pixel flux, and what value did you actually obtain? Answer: 0.85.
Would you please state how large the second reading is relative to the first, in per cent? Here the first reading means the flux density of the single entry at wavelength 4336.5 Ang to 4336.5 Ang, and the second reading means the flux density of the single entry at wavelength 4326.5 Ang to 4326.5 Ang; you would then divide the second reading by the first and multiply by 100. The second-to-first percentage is 100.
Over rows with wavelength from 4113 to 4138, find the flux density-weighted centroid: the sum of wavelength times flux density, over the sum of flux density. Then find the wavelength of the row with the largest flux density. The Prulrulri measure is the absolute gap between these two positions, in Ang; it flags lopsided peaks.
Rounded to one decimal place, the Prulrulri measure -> 11.3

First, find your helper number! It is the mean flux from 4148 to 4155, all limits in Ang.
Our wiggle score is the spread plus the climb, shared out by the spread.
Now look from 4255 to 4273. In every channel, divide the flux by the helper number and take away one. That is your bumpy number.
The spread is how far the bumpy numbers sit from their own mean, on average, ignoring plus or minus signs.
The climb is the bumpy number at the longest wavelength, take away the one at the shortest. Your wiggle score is -1.6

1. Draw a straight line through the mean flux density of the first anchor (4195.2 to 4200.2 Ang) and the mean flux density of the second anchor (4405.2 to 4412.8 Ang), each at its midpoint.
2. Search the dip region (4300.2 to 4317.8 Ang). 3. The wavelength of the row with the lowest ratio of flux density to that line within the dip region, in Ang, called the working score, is 4304.0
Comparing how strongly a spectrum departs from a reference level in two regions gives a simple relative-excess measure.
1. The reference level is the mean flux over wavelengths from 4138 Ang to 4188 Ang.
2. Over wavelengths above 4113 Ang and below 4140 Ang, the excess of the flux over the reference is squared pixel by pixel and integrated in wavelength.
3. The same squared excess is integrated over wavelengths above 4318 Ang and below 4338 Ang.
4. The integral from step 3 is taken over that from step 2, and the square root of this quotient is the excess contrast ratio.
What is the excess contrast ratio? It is 3.0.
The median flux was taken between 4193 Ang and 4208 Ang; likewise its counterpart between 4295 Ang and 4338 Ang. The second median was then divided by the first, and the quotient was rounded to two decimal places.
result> 1.04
